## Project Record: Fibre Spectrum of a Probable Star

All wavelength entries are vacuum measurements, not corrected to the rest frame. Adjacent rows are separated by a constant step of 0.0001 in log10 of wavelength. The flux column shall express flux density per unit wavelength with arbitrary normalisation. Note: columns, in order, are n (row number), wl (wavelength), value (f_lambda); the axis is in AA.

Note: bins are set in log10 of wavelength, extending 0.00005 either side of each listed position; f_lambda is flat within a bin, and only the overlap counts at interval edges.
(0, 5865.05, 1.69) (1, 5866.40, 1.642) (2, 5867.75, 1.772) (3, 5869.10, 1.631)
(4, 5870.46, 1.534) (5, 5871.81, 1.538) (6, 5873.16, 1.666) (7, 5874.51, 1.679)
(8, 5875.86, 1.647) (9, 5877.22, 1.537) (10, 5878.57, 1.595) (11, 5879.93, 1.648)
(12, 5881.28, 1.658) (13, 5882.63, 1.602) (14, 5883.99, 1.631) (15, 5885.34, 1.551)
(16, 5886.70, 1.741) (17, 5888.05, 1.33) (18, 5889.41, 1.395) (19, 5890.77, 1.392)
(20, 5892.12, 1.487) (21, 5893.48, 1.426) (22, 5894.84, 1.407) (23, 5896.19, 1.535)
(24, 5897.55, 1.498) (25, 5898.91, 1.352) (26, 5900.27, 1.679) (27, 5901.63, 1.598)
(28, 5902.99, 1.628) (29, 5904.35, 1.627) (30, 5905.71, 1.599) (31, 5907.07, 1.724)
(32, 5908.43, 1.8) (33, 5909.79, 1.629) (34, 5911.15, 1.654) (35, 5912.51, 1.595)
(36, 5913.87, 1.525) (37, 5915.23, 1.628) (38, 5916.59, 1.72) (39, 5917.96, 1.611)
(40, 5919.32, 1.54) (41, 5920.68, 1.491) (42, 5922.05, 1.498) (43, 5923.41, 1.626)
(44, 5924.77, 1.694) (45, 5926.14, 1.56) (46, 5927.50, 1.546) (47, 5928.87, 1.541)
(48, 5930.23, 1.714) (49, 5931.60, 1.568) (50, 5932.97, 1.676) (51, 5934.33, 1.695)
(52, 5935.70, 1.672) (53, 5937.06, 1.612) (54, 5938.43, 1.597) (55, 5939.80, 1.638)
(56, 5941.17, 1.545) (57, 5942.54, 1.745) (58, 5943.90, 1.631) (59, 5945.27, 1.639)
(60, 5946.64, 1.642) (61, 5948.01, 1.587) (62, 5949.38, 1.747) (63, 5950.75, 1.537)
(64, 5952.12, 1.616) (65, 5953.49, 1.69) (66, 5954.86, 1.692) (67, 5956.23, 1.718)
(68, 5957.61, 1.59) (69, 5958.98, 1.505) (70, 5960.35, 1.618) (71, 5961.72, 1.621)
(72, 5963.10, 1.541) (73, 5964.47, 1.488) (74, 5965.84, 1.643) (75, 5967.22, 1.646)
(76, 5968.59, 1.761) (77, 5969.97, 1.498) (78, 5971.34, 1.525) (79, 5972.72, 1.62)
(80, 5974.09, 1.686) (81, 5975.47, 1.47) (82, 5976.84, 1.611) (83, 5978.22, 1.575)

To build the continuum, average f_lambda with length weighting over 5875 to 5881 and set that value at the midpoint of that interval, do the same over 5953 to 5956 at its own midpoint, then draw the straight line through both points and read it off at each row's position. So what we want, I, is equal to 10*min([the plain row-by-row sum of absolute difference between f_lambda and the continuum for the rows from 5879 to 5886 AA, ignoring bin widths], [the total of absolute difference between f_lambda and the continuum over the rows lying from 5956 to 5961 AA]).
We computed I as 1.7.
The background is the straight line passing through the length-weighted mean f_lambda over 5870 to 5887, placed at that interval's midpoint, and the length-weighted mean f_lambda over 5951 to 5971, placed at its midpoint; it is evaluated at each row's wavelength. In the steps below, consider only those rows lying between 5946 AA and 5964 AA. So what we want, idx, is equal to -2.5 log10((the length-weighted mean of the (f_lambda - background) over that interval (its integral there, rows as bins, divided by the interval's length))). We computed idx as 5.2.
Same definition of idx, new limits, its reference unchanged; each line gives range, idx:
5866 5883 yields 4.9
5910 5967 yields 7.3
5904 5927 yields 6.1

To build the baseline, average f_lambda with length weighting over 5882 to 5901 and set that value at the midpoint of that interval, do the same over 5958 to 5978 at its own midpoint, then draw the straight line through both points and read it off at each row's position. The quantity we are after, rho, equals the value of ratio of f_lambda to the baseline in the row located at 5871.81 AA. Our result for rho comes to 1.04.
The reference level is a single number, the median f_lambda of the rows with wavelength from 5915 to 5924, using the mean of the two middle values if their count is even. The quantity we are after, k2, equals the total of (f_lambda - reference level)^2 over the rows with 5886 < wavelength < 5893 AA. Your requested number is 0.21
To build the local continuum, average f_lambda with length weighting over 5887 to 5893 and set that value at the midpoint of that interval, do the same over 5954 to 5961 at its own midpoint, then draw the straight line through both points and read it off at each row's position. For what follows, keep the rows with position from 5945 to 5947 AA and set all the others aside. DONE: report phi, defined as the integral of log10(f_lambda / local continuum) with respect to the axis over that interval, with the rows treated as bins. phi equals 0.03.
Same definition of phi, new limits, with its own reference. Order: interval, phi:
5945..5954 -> 0.08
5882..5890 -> 0.29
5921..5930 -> 0.12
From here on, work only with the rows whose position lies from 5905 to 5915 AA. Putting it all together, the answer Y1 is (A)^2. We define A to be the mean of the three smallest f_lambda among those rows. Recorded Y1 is 2.47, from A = 1.57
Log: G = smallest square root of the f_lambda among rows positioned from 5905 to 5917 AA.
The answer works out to 1.23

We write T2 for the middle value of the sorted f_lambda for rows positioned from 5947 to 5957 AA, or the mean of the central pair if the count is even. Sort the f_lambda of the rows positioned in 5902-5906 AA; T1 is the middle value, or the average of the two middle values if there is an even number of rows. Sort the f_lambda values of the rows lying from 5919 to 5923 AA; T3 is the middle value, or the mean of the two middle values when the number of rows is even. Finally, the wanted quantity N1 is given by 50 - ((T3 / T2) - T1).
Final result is 50.74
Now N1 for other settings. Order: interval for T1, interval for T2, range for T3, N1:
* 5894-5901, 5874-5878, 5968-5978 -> 50.52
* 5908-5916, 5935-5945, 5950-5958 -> 50.62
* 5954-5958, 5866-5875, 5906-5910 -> 50.64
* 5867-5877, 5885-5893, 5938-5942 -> 50.54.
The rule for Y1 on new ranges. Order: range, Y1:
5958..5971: 2.24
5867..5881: 2.36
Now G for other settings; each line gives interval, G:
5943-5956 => 1.24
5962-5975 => 1.22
